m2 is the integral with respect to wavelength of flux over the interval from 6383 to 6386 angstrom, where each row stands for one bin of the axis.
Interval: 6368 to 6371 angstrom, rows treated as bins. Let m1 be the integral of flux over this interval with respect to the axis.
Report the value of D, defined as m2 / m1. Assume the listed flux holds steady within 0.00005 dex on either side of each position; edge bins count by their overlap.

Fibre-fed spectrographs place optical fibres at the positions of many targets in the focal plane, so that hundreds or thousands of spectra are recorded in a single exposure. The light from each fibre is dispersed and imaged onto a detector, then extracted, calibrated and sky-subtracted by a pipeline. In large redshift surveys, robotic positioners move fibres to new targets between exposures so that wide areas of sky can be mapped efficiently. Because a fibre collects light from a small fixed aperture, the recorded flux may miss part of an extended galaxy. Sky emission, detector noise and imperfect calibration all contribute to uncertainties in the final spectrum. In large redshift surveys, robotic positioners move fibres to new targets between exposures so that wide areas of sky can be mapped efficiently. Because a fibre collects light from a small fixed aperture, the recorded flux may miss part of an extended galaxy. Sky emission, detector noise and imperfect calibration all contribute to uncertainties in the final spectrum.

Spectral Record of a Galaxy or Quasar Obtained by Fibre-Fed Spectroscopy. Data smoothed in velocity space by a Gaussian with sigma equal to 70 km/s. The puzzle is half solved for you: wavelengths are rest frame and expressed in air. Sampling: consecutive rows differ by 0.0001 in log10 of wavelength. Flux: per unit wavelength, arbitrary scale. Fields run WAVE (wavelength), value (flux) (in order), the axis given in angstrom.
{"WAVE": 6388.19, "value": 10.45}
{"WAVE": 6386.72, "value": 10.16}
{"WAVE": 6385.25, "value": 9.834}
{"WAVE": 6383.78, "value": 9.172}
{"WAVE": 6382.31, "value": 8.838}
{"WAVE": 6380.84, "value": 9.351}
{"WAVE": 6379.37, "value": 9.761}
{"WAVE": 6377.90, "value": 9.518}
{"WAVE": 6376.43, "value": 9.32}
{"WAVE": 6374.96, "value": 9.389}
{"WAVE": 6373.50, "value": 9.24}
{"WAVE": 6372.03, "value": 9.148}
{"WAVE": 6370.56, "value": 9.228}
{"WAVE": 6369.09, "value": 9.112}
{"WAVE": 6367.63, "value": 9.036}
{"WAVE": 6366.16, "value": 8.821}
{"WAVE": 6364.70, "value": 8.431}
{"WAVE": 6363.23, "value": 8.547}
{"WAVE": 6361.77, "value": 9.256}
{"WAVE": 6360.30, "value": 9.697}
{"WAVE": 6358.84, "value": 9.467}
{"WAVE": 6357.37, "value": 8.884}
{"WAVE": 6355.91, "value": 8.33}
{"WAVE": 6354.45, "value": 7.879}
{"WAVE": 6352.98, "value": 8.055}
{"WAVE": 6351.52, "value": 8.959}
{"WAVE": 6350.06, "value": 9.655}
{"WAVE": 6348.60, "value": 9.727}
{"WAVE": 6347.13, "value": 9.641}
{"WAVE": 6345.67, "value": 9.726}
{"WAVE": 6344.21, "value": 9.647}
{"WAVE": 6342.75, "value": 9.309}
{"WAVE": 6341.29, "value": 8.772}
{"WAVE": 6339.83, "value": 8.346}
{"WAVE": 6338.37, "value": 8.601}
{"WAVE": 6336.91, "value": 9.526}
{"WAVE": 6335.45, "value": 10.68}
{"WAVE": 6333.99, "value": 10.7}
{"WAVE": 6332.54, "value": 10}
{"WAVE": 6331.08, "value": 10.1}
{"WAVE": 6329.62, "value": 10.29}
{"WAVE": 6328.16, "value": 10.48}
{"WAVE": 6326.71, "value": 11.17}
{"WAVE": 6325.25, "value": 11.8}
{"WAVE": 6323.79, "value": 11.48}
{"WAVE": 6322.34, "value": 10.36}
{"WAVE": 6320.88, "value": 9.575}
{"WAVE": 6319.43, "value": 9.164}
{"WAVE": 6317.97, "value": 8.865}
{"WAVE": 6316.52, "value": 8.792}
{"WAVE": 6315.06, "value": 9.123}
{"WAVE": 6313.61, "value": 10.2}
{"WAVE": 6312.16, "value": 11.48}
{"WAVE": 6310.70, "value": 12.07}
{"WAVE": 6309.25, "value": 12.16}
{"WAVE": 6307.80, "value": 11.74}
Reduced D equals 1.04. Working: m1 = 27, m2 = 28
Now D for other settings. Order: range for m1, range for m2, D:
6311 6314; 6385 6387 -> 0.60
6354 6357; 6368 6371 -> 1.11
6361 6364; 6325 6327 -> 0.86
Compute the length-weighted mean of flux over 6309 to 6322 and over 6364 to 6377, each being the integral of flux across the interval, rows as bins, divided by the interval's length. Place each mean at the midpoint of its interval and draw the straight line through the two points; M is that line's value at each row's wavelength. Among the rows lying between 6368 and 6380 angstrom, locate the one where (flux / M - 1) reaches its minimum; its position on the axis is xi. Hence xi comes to 6369.09 angstrom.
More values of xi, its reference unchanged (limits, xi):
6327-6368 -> 6354.45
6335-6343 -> 6339.83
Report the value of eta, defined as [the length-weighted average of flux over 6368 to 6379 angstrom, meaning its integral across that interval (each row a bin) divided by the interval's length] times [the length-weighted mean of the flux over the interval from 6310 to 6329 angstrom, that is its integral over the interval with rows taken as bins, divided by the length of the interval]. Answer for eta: 96.1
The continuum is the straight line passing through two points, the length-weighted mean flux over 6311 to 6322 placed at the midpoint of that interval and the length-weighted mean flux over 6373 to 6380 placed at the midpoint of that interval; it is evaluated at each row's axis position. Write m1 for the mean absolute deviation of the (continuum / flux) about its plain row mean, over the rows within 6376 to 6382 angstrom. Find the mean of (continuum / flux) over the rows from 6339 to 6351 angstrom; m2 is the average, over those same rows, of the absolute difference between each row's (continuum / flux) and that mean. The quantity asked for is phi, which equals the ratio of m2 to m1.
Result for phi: 3.0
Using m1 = 0.0159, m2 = 0.05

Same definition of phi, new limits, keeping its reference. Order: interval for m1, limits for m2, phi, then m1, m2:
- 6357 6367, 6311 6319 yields 2.0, 0.0450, 0.09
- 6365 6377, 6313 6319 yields 3.1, 0.0163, 0.05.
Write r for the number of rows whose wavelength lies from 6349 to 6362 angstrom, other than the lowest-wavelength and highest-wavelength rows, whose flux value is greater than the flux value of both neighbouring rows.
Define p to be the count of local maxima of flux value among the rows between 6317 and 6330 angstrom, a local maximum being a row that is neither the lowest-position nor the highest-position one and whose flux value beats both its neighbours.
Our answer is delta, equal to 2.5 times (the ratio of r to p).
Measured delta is 2.5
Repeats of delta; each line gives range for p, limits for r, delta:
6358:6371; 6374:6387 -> 2.5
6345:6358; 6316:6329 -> 2.5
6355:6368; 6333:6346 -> 0.0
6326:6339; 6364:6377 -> 5.0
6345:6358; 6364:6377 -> 5.0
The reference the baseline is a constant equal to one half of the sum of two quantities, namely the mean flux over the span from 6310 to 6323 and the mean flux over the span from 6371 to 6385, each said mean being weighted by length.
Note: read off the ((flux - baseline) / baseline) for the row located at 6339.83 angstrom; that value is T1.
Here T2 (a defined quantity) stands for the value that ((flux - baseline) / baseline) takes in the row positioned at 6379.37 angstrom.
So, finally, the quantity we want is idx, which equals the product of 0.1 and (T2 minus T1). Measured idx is 0.015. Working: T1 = -0.134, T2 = 0.01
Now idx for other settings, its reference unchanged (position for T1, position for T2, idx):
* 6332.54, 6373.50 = -0.008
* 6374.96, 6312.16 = 0.022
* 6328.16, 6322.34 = -0.001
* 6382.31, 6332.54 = 0.012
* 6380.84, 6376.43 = 0.000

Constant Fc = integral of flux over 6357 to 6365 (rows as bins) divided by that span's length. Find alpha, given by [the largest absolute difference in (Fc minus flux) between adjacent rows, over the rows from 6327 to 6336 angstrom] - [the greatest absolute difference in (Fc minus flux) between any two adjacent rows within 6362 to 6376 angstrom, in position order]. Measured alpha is 0.3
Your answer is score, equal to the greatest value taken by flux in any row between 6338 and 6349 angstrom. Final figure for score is 9.727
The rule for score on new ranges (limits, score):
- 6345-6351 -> 9.727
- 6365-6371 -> 9.228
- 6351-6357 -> 8.959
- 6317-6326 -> 11.8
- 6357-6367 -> 9.697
